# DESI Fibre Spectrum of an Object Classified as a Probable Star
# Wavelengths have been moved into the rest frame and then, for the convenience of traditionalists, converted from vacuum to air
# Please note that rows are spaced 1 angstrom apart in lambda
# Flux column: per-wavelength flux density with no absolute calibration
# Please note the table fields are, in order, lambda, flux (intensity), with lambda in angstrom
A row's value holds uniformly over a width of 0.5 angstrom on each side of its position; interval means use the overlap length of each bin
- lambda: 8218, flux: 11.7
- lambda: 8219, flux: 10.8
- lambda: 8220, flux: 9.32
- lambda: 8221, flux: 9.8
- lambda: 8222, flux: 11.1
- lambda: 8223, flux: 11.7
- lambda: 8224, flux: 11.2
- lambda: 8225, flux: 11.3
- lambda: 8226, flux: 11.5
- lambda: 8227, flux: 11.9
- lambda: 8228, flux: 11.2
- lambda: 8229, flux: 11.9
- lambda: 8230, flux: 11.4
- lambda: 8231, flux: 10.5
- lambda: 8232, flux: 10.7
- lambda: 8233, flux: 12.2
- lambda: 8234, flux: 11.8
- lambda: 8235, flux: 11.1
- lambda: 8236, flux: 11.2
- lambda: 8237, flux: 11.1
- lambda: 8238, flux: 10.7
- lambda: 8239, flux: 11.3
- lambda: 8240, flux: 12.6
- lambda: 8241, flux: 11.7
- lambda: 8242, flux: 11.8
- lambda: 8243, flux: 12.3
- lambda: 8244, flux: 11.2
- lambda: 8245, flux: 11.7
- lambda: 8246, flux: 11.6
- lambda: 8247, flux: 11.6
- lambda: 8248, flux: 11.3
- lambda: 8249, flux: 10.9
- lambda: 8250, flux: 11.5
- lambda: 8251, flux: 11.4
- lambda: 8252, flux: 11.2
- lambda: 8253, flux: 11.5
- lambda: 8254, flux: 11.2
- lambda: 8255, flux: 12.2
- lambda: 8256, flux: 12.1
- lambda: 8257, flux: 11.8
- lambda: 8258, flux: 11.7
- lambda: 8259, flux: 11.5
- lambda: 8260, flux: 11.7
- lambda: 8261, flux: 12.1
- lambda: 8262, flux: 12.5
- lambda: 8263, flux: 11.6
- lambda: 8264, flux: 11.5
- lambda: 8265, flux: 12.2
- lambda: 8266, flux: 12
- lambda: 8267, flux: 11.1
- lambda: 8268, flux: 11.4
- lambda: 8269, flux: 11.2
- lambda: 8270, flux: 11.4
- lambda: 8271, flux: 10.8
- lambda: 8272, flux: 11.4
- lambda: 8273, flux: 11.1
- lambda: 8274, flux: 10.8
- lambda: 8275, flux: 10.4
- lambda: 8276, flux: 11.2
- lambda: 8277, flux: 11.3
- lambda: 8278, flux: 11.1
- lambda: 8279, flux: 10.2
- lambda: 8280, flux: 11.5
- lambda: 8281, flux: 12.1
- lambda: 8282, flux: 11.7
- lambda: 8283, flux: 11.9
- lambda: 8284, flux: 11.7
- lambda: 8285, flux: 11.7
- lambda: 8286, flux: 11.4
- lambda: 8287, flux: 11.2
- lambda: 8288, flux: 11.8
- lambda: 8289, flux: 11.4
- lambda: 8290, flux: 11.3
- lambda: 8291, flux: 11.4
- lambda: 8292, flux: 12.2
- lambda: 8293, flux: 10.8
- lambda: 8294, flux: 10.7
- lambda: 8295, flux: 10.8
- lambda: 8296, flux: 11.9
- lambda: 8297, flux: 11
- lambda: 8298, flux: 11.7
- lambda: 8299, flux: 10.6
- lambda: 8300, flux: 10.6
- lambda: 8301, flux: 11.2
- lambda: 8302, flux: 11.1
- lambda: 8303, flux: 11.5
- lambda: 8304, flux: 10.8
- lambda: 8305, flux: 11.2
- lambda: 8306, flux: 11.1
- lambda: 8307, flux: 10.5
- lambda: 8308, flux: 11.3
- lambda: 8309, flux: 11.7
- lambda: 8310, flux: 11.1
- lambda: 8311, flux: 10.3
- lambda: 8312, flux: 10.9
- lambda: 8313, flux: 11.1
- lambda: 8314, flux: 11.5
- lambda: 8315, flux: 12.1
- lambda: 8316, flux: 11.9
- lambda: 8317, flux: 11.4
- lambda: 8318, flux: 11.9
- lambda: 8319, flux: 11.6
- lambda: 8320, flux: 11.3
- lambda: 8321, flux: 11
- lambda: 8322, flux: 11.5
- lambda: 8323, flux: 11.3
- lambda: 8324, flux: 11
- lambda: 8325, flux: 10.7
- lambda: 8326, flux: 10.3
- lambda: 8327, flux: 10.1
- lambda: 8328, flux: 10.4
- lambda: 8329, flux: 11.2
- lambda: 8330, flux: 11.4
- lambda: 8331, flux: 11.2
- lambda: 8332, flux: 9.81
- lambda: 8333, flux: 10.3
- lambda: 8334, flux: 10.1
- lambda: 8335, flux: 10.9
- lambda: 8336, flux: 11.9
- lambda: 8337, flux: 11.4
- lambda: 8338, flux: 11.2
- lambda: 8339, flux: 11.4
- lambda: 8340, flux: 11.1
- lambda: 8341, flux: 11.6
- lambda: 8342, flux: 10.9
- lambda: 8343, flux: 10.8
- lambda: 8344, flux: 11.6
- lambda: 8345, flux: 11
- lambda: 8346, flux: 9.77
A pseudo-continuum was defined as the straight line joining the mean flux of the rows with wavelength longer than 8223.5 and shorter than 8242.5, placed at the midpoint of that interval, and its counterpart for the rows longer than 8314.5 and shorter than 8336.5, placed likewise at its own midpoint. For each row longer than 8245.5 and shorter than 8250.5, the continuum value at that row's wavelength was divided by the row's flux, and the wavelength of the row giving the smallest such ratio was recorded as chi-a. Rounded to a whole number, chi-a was 8247 angstrom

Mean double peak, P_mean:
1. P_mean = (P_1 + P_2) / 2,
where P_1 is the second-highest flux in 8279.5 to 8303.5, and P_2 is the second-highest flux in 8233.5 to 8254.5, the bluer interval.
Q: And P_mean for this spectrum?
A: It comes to 12.20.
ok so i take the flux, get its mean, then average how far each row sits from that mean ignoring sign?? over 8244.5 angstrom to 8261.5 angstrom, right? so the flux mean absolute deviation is 0.26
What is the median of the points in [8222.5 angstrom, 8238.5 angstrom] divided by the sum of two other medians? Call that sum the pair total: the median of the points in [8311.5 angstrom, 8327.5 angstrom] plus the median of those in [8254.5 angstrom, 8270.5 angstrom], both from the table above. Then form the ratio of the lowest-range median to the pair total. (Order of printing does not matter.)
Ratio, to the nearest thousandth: 0.489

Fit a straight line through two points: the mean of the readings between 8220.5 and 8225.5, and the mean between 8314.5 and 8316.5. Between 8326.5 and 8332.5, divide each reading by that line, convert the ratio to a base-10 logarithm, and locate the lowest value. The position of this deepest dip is 8332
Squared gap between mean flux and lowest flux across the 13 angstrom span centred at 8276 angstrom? 0.91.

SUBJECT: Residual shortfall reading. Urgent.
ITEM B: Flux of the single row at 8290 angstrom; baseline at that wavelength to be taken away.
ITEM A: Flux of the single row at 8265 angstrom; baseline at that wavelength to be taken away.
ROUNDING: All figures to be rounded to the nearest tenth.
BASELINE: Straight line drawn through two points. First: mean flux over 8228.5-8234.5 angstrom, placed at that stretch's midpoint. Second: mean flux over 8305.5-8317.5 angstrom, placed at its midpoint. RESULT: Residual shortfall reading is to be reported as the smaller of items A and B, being 0.0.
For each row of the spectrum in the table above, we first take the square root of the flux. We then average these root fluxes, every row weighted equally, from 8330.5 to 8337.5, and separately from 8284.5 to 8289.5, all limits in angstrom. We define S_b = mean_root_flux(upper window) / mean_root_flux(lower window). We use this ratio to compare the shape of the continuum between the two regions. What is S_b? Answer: 0.97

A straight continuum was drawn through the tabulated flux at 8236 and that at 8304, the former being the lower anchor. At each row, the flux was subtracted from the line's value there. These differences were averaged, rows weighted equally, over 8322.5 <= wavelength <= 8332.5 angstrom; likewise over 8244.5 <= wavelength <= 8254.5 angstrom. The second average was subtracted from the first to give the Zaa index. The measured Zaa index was 0.19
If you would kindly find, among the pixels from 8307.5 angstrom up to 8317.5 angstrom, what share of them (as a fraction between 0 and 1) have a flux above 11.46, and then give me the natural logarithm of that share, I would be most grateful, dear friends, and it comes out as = -0.92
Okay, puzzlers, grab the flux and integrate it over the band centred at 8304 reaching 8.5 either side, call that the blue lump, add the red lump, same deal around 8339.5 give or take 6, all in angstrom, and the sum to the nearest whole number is 322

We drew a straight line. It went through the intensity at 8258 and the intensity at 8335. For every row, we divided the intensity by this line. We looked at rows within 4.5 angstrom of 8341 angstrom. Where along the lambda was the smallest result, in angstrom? 8343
